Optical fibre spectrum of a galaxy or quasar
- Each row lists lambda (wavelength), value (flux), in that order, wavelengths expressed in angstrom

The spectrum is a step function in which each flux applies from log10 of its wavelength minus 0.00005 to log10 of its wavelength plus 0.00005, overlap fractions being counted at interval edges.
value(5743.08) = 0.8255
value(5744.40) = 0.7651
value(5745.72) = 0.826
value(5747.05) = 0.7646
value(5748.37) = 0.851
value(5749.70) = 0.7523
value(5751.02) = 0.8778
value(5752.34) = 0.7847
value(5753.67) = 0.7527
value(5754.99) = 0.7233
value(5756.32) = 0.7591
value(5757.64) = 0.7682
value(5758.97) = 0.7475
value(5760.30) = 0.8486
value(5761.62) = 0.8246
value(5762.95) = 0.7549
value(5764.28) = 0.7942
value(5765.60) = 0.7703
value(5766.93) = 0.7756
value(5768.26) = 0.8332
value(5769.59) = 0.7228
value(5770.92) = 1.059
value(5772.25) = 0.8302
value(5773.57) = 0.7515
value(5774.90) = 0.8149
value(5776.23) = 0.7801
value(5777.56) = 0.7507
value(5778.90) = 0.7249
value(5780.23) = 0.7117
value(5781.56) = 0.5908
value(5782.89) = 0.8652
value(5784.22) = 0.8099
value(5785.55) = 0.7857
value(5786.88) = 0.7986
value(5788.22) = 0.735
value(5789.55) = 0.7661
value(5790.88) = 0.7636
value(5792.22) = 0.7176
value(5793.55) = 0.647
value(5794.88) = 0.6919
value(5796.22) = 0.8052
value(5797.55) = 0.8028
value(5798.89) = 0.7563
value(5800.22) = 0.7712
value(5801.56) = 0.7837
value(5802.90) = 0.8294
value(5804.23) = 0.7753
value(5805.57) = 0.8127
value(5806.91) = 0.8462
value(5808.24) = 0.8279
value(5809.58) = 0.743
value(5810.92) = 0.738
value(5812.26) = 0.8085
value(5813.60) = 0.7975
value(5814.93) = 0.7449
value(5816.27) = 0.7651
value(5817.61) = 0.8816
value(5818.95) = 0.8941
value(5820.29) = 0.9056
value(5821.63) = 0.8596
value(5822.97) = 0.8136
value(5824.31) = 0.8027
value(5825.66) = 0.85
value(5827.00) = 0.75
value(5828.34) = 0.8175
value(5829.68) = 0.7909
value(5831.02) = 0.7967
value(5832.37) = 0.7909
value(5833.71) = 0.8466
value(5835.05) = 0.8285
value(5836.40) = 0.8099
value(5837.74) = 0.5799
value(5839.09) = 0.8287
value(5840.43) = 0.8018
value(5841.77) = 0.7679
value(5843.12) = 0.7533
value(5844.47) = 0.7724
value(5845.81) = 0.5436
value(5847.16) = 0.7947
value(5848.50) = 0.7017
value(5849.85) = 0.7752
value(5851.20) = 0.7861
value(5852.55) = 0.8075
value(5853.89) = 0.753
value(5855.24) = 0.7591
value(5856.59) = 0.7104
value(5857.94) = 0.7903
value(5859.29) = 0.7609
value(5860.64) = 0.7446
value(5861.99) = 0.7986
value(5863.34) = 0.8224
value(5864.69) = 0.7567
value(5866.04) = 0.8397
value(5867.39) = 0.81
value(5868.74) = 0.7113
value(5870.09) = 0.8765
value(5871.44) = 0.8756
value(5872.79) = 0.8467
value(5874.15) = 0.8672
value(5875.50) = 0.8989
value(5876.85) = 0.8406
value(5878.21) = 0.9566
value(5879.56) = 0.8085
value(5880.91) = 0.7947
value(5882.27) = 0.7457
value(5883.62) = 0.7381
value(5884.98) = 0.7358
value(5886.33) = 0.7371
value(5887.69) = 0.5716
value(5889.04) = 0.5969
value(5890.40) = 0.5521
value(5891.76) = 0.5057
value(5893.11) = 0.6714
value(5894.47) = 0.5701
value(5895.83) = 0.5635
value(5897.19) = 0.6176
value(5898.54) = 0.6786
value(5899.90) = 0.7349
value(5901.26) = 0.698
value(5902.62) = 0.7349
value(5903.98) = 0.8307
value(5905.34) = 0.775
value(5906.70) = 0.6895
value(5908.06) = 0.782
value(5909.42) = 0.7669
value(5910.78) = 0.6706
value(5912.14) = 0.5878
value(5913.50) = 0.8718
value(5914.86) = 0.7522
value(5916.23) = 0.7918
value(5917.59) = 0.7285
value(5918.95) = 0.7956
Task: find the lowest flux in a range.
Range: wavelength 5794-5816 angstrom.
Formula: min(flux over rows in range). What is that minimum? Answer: 0.6919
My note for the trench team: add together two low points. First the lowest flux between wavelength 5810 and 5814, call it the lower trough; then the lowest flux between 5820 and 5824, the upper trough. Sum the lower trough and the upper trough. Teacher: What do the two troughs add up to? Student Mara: 1.55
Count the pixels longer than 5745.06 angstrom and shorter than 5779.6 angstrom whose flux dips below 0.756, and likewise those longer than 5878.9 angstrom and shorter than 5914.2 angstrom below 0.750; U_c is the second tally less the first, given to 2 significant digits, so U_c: 10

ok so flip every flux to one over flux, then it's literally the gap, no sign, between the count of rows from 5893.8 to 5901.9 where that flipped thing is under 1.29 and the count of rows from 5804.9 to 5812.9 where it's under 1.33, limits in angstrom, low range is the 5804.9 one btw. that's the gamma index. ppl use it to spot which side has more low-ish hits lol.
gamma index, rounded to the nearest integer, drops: 4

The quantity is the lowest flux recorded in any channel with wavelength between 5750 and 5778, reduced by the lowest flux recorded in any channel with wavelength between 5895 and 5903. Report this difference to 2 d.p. 0.16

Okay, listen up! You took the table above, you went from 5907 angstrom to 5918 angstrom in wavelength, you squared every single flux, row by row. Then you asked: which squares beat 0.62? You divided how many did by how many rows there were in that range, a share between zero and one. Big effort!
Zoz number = 0.25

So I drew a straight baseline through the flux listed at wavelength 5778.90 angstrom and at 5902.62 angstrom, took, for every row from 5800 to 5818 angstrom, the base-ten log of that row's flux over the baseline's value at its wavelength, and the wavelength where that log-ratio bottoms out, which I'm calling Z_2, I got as 5810.92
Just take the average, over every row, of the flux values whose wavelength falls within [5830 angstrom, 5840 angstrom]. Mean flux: 0.78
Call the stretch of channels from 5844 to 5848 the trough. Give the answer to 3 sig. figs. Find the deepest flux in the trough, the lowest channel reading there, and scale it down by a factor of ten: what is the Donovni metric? 0.0544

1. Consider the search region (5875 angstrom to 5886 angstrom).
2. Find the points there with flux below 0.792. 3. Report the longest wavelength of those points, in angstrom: 5884.98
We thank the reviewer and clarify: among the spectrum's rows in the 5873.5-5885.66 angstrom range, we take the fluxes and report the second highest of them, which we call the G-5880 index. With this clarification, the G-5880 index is 0.8989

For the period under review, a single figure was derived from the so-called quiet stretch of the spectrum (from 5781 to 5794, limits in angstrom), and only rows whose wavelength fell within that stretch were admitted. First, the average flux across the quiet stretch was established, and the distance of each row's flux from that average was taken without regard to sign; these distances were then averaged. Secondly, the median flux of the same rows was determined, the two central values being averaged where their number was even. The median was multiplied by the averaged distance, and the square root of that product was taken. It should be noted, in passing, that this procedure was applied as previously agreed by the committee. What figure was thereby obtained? 0.21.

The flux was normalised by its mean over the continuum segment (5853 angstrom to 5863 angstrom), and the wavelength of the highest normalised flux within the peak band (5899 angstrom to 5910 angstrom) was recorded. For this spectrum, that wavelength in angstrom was 5903.98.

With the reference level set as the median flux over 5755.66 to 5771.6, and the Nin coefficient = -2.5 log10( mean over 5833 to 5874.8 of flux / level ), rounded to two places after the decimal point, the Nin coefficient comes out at -0.01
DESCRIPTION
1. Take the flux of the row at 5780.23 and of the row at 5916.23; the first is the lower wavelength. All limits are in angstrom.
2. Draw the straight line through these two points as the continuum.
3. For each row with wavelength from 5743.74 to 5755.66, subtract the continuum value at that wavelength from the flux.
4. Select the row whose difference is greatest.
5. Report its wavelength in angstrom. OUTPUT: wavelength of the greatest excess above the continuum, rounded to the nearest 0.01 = 5751.02 angstrom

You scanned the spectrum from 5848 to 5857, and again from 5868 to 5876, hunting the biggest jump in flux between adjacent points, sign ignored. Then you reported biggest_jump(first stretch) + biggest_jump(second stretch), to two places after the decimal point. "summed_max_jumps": 0.24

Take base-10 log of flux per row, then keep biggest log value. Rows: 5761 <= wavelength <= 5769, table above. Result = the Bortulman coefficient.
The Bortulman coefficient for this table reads -0.079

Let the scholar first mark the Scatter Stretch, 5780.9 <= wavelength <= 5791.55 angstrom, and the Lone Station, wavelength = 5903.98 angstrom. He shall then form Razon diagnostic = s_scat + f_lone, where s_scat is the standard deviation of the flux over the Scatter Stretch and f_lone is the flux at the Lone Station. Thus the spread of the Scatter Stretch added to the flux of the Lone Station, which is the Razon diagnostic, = 0.91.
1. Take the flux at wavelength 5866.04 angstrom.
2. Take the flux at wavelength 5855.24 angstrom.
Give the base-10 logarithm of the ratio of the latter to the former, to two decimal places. -0.04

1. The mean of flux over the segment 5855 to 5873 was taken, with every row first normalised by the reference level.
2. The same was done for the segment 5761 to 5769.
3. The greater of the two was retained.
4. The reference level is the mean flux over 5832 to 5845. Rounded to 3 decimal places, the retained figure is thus 1.019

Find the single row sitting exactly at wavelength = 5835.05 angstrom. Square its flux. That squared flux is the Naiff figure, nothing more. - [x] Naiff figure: 0.69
